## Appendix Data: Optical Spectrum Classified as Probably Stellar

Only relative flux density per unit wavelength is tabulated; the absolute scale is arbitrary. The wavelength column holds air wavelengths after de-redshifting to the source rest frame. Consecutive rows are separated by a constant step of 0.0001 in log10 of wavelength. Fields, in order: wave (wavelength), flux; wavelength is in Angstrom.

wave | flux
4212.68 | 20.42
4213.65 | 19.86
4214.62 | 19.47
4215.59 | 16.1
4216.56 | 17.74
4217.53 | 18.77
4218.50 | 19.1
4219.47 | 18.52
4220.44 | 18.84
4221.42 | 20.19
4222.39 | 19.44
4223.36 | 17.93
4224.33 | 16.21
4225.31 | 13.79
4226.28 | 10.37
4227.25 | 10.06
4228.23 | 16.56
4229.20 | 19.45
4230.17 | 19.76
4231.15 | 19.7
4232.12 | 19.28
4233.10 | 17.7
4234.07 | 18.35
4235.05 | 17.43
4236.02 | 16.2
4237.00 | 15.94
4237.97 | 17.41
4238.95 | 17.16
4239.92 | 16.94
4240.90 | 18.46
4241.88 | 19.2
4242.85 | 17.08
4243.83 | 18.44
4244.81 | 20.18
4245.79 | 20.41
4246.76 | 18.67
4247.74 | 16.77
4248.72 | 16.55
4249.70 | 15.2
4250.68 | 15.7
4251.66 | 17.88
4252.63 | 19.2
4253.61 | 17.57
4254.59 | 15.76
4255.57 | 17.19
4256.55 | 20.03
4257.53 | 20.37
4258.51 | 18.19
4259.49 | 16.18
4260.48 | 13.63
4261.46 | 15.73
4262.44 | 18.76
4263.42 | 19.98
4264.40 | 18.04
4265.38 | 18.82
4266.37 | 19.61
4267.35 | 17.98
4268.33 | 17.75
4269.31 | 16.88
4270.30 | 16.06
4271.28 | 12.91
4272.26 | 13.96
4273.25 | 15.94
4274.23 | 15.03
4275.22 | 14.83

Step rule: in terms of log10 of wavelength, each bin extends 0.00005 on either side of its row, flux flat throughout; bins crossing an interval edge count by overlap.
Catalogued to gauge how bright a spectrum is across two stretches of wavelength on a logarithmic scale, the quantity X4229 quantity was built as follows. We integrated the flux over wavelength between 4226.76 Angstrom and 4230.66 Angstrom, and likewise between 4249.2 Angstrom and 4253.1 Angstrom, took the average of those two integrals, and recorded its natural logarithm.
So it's 4.18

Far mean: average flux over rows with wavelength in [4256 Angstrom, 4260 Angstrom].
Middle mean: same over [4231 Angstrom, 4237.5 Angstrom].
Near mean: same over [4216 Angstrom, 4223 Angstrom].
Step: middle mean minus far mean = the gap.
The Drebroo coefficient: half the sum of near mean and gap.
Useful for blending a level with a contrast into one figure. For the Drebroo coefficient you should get 9.0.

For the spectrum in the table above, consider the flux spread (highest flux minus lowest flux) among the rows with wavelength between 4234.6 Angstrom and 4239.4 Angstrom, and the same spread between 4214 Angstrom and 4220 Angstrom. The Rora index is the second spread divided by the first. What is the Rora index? 2.3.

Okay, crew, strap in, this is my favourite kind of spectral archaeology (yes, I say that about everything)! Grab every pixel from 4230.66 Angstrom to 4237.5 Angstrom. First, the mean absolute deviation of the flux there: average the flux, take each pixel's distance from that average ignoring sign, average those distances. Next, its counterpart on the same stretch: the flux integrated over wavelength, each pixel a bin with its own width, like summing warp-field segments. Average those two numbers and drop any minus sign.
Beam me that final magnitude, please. 61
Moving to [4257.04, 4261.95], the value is 42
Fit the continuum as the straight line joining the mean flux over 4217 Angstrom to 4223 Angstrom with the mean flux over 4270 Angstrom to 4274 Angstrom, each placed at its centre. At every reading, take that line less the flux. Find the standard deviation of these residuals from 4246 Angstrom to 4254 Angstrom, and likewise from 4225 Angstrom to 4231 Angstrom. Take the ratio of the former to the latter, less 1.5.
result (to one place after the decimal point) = -1.2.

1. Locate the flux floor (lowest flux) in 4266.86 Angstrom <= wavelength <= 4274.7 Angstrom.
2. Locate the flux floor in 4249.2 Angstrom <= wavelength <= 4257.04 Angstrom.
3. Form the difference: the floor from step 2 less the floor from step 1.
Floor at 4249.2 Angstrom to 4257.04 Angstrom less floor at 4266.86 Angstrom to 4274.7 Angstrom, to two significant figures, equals 2.3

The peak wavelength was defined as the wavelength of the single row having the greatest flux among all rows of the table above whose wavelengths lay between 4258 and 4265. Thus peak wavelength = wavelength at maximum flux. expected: 4263.42 Angstrom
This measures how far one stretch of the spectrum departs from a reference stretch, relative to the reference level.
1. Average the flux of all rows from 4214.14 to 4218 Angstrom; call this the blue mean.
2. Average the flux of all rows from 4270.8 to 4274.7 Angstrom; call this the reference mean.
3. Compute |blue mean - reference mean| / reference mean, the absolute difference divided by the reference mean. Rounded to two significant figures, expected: 0.25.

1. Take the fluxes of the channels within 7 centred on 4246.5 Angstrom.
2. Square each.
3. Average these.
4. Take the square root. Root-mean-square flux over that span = 18.1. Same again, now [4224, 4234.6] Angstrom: 16.8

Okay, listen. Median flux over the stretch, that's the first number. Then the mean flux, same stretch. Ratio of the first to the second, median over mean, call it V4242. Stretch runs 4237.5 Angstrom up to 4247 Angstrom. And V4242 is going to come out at 1.003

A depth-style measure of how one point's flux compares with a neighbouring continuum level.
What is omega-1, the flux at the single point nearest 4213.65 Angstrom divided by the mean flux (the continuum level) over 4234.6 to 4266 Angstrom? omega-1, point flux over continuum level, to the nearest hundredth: 1.12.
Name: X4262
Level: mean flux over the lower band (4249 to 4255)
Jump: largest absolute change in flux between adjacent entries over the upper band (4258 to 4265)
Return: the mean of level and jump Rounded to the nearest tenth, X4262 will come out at 10.0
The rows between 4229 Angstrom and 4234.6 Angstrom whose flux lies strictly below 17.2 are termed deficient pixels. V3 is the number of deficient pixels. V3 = 0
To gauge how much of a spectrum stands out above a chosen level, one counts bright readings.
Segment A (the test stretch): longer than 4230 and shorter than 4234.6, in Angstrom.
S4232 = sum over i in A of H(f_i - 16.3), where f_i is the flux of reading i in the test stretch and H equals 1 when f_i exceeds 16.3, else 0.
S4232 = 5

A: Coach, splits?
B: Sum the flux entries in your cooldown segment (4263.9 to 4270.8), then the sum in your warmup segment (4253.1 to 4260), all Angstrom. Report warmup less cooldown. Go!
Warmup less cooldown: 0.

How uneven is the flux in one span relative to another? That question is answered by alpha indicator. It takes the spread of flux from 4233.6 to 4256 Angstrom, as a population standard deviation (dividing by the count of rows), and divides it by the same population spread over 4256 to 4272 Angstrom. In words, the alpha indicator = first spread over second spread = 0.6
